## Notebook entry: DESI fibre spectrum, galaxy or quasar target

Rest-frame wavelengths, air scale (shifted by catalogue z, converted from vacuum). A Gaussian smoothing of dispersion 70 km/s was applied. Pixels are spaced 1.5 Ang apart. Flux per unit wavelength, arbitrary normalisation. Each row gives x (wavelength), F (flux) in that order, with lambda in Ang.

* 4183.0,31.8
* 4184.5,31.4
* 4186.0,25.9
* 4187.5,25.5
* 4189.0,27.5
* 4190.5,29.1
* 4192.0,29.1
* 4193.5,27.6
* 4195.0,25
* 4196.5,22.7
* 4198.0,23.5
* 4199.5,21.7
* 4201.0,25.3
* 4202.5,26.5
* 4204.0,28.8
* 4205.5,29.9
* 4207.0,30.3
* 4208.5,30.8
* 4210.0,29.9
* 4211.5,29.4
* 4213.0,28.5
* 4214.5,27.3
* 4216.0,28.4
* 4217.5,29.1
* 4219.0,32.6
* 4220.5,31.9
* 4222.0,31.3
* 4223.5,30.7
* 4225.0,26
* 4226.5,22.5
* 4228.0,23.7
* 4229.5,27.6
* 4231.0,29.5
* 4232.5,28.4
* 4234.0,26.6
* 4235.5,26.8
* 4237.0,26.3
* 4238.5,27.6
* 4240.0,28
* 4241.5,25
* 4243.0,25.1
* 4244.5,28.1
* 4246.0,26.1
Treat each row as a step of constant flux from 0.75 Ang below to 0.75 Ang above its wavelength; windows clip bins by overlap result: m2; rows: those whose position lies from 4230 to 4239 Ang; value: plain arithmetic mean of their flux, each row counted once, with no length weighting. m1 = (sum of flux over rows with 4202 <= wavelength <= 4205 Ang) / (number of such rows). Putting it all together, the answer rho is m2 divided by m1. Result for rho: 1.00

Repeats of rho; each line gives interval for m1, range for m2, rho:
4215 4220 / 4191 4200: 0.83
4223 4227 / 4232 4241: 1.03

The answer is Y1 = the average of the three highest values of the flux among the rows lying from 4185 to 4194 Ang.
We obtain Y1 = 28.6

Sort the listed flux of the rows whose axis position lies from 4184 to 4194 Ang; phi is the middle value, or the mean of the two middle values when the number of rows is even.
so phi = 27.6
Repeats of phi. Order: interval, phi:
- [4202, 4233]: 29.1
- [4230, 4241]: 27.6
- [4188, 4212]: 28.2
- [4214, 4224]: 30.7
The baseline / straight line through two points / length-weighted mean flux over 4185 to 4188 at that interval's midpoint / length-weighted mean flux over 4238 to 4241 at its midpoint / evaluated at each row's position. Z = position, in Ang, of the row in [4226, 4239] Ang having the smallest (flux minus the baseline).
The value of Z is 4226.5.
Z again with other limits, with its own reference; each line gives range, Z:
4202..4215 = 4202.5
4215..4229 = 4226.5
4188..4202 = 4199.5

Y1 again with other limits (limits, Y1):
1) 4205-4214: 30.3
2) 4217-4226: 31.9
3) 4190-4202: 28.6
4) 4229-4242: 28.6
